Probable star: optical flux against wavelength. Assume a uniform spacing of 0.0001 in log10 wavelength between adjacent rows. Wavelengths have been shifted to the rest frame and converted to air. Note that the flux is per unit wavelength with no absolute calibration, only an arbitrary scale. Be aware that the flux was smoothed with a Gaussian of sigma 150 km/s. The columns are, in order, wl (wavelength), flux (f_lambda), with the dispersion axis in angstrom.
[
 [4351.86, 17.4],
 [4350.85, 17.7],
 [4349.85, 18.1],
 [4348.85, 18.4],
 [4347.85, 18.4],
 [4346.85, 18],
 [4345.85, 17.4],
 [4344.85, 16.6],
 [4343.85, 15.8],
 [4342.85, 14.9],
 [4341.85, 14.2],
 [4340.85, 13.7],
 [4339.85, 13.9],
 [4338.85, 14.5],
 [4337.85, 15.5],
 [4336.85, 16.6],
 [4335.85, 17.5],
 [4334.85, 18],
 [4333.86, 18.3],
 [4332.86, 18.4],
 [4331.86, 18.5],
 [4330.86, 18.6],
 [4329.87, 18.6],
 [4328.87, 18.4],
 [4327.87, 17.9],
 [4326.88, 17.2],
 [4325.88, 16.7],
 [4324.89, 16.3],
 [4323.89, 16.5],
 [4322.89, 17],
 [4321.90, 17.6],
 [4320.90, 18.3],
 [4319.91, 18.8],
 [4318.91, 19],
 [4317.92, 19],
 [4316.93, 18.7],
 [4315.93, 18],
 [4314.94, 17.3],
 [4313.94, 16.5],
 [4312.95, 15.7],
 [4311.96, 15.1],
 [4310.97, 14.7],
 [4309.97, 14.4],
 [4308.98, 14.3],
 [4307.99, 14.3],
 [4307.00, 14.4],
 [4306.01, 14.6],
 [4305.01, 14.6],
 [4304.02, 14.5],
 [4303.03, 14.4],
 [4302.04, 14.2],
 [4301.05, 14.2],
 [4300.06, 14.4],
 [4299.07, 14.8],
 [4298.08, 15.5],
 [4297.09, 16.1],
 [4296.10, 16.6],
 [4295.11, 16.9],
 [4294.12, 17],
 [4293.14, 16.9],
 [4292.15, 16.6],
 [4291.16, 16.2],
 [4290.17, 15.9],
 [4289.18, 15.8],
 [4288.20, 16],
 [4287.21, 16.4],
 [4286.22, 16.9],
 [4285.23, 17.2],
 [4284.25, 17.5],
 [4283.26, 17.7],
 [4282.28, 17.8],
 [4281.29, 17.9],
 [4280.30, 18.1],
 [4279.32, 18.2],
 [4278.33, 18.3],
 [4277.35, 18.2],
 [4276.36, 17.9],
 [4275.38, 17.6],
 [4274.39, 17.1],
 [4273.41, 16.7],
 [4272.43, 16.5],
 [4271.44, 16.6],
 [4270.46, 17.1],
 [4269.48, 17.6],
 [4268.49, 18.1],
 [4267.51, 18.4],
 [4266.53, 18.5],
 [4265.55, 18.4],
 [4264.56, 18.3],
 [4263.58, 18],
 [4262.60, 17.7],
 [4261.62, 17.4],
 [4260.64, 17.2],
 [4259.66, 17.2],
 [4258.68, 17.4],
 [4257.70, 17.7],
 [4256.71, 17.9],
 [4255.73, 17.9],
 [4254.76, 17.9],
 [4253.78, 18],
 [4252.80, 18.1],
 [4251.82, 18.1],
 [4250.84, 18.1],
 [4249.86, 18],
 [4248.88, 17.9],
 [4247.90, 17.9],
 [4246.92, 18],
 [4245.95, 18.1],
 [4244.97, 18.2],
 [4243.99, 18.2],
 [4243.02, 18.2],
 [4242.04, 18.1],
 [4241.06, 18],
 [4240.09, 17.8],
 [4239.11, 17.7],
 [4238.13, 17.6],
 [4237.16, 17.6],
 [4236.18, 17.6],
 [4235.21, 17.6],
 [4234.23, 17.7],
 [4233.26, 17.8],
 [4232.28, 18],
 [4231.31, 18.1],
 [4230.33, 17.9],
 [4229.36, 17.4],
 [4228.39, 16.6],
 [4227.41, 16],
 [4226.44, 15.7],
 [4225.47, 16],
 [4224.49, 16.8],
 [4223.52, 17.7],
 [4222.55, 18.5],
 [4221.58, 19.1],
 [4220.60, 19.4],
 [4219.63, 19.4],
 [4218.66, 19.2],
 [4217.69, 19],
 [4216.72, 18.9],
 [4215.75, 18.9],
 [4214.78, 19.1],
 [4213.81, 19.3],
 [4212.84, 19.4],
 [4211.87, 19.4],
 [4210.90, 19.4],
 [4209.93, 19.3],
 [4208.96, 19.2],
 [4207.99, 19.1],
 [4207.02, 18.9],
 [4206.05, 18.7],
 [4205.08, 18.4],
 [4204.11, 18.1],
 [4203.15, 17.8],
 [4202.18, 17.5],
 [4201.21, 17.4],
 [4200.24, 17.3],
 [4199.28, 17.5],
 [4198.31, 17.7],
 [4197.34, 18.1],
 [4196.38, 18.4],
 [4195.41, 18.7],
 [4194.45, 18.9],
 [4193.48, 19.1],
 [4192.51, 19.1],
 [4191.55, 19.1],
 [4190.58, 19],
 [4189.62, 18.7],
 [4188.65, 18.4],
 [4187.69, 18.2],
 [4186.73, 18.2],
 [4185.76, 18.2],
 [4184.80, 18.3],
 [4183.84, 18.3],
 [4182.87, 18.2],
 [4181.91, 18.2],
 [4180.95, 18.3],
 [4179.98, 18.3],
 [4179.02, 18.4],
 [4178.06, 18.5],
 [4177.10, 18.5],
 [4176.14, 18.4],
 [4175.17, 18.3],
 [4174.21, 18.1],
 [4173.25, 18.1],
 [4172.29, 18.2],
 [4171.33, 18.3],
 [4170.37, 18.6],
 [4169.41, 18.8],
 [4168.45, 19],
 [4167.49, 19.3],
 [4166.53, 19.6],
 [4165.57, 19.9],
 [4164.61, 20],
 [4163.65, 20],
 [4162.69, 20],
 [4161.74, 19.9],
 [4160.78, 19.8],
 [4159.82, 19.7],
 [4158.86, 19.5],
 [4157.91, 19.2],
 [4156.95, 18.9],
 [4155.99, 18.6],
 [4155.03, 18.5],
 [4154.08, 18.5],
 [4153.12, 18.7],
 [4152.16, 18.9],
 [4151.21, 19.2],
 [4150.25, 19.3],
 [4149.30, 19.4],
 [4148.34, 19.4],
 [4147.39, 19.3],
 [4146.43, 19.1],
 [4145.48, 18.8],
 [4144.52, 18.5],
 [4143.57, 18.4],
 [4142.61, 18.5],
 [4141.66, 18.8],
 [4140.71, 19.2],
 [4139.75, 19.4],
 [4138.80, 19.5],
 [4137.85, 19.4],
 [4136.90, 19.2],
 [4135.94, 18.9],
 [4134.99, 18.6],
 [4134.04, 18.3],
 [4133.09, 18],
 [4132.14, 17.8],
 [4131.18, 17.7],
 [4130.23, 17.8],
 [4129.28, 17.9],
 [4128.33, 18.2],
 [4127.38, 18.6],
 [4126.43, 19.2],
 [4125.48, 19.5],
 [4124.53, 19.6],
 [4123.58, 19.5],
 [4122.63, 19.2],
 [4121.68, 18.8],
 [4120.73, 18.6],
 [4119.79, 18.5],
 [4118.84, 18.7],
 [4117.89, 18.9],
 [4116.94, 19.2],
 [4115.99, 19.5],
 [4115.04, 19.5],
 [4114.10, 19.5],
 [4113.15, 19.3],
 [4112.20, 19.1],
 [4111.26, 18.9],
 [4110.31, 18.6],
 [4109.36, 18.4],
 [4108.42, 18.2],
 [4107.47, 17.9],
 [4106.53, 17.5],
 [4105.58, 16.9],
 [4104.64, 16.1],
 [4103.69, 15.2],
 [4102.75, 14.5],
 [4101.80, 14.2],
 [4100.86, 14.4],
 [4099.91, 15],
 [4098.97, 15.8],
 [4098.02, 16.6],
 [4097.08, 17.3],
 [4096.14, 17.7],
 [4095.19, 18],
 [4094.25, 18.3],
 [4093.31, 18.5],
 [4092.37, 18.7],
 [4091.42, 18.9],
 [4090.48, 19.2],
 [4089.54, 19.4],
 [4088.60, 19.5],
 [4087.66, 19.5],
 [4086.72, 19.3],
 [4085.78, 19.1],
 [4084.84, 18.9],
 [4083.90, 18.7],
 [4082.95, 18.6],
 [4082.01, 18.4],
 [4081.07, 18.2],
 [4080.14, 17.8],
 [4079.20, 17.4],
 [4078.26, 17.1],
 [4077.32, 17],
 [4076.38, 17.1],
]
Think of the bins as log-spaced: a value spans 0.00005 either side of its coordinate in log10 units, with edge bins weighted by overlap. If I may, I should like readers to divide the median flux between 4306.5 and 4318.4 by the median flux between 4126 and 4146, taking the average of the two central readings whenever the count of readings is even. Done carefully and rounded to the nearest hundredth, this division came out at 0.83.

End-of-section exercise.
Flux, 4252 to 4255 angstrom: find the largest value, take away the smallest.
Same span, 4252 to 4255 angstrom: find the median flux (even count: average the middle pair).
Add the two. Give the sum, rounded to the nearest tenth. 18.2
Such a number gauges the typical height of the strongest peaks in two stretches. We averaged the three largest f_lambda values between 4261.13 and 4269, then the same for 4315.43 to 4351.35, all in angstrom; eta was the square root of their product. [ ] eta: 18.7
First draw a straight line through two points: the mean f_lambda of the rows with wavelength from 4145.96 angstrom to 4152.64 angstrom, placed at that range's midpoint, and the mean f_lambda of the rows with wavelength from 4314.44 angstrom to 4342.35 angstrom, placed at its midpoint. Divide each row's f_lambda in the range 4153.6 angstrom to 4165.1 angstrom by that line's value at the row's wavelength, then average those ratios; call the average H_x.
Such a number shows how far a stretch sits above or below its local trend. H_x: 1.014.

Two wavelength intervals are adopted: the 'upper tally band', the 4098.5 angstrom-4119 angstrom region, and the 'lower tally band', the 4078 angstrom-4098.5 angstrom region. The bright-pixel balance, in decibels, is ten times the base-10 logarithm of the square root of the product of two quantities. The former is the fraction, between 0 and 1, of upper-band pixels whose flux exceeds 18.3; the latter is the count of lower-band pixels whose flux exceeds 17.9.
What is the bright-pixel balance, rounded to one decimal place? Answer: 4.5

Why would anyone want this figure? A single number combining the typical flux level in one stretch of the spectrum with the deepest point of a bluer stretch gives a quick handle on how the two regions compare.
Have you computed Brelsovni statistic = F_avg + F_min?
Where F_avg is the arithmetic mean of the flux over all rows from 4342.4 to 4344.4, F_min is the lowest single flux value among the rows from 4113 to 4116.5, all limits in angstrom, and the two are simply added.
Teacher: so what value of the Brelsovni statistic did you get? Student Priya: 34.7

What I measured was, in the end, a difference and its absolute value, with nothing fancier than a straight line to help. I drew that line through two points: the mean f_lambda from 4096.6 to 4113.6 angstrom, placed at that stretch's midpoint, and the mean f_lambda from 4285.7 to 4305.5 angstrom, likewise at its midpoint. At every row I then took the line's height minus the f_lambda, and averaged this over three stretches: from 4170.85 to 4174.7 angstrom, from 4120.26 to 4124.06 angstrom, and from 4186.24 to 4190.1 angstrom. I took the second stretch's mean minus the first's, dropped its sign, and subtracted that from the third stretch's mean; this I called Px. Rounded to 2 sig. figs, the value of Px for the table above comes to -2.5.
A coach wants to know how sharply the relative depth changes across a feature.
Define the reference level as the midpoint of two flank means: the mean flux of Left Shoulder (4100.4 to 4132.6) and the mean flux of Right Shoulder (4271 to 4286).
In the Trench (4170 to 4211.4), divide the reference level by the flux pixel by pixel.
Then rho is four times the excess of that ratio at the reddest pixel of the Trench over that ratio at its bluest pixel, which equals -0.16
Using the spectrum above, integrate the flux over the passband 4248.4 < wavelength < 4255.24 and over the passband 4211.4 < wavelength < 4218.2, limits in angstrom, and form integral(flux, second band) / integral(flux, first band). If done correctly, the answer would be 1.1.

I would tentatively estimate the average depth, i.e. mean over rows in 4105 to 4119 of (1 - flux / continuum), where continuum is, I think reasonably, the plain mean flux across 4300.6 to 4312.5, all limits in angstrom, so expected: -0.29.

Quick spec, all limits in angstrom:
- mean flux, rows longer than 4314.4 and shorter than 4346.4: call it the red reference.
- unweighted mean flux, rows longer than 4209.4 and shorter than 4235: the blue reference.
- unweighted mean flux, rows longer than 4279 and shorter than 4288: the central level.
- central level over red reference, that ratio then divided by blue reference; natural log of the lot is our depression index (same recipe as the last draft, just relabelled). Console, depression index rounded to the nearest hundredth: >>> -2.88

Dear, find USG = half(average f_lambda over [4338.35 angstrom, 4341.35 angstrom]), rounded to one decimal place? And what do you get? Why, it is 7.0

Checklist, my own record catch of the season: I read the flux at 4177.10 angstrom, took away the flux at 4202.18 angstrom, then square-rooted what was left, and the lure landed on 1.00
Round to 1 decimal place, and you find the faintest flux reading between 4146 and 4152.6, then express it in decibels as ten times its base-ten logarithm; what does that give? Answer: 12.8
